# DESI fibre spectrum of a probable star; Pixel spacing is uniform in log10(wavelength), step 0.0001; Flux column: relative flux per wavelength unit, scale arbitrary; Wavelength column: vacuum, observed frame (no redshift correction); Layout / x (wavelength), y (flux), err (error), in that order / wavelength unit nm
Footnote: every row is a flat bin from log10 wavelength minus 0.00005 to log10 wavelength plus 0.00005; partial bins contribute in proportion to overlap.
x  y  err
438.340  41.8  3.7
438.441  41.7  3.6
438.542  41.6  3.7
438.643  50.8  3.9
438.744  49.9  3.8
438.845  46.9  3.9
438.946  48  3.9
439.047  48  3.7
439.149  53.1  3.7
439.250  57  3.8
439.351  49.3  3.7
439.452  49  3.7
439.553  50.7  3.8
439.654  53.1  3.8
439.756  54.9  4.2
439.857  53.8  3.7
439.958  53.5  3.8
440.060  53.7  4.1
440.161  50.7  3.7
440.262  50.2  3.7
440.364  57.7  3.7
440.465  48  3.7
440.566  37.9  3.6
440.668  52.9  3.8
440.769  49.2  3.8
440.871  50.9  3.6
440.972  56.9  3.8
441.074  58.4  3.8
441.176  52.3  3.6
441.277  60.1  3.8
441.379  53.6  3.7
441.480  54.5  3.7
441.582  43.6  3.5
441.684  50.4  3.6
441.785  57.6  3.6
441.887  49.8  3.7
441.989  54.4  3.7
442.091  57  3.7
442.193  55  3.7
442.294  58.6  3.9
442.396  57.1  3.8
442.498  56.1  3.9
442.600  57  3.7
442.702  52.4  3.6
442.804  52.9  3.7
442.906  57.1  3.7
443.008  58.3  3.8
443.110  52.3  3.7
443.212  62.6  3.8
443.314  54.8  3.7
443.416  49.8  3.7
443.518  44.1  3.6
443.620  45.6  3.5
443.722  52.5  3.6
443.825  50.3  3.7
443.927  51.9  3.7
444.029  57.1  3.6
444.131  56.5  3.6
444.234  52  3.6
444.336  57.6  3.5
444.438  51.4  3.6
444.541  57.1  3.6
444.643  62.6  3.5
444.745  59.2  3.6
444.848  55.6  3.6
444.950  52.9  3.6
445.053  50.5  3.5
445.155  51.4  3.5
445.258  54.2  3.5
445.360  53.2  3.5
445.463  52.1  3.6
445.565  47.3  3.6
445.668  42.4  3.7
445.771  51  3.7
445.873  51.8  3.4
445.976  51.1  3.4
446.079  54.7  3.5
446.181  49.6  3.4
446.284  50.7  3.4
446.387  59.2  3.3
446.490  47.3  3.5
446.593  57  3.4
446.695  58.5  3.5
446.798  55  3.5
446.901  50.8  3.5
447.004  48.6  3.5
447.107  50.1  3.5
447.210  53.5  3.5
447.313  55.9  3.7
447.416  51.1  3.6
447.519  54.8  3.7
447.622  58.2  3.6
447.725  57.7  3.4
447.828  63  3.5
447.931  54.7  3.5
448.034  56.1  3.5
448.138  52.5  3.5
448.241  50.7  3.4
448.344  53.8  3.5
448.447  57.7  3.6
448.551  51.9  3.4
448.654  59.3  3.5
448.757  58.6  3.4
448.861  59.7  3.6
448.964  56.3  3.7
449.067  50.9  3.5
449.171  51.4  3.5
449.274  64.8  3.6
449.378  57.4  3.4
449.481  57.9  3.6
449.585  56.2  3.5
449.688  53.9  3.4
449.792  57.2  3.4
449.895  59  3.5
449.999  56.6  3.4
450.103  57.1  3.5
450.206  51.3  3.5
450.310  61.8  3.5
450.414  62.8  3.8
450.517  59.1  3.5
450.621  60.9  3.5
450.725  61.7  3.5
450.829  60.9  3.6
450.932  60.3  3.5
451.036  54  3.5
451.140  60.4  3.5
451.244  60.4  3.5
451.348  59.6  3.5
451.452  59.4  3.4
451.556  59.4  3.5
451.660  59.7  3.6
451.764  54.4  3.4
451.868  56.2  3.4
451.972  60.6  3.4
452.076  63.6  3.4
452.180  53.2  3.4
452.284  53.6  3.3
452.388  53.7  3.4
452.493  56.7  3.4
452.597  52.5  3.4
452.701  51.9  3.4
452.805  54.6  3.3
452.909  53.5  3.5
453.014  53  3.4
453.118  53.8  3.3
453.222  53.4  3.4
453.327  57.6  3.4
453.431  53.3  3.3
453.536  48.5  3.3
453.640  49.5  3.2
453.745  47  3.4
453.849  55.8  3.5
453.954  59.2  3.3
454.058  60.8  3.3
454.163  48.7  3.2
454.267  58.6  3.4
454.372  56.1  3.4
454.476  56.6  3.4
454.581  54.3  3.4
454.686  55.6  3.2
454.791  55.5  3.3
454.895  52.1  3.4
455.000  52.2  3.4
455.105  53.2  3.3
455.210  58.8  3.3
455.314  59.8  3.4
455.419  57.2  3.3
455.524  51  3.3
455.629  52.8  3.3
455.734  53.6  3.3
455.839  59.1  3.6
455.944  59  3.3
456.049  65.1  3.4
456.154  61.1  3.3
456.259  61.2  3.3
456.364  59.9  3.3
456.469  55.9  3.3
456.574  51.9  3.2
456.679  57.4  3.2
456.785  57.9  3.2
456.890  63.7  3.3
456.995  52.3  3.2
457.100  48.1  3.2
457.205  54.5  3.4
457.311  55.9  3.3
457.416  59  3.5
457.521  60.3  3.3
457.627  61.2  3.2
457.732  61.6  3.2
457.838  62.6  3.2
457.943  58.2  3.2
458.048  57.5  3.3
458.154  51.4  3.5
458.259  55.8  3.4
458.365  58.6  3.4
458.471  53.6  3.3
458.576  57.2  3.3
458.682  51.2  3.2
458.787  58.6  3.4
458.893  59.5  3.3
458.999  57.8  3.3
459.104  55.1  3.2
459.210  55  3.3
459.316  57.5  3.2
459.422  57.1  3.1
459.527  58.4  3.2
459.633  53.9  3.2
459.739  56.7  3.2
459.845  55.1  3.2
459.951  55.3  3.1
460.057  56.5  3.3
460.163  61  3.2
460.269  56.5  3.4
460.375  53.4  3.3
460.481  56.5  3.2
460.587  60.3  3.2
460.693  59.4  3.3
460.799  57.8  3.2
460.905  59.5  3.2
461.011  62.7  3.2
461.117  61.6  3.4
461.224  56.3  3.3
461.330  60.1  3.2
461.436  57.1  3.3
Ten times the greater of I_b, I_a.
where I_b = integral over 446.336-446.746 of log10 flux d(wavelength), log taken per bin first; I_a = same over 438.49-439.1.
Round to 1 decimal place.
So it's 10.2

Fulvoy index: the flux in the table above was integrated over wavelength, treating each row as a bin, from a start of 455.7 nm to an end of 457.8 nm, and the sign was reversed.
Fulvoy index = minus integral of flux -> -122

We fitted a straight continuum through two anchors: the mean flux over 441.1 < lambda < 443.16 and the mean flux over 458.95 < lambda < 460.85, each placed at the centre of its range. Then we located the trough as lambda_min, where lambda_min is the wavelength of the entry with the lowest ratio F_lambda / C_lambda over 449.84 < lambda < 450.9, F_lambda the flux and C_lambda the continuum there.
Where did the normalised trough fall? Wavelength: 450.206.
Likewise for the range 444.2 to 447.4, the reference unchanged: 445.668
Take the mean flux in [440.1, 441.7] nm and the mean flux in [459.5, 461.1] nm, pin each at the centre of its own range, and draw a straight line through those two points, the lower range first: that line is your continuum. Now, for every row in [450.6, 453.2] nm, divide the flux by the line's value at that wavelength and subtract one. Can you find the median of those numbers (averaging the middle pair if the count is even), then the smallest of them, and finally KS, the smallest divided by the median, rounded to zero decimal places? -2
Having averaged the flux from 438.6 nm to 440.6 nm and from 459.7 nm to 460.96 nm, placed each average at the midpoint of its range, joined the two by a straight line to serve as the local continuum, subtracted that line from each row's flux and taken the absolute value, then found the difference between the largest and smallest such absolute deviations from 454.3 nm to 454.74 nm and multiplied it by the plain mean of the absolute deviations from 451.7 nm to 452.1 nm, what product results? 5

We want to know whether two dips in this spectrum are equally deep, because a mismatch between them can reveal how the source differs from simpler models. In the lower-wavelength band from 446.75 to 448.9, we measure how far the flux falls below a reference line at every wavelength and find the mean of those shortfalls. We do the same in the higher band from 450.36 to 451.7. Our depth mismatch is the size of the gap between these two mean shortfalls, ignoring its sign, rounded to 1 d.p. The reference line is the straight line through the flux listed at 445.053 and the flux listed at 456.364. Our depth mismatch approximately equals 2.3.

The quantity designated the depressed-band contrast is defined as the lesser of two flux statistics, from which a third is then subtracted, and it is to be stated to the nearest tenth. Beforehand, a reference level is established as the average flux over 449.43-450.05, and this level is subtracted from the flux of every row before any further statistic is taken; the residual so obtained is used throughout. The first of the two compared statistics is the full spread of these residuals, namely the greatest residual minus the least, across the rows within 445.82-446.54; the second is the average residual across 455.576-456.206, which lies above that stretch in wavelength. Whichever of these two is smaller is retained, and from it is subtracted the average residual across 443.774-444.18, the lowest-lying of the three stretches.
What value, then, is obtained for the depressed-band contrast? 4.5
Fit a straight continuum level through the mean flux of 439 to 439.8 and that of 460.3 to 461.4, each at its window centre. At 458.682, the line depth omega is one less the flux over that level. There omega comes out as 0.12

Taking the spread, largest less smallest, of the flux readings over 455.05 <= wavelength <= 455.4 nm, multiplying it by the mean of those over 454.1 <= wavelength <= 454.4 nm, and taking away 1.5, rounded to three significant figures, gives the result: 358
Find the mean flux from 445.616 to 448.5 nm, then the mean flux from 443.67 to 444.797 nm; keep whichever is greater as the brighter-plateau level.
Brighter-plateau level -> 55.3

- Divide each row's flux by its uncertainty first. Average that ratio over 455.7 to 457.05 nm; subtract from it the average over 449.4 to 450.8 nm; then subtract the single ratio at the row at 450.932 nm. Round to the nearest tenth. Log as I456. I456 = -16.1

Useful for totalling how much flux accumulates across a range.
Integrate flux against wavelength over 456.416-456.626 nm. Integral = 11.3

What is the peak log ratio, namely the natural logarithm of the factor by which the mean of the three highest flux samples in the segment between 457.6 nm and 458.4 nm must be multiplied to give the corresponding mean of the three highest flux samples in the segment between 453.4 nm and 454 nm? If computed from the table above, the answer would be -0.10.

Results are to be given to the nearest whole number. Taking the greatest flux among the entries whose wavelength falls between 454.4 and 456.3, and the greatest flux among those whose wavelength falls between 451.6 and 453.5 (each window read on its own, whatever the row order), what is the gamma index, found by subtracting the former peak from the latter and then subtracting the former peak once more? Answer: -67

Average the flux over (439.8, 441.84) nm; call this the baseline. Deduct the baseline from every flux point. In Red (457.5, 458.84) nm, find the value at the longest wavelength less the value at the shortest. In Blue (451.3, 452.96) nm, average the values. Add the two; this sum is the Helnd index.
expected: 2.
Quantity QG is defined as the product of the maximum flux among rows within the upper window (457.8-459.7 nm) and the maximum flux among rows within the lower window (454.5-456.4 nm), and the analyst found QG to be 4075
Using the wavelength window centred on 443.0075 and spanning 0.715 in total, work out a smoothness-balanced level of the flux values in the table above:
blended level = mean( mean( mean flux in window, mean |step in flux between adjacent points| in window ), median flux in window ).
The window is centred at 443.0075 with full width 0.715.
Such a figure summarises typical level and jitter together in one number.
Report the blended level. 42.6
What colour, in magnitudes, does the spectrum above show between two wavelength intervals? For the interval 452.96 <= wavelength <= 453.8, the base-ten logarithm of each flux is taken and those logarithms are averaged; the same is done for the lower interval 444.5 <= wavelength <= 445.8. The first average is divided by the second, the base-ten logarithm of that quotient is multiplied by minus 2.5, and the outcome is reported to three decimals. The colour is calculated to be 0.005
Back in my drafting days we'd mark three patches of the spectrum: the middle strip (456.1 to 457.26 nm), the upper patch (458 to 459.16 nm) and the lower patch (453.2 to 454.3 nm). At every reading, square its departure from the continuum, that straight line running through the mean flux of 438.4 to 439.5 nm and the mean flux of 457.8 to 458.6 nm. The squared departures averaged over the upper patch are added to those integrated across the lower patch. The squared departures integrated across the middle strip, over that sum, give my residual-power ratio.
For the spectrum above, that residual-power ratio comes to 0.7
